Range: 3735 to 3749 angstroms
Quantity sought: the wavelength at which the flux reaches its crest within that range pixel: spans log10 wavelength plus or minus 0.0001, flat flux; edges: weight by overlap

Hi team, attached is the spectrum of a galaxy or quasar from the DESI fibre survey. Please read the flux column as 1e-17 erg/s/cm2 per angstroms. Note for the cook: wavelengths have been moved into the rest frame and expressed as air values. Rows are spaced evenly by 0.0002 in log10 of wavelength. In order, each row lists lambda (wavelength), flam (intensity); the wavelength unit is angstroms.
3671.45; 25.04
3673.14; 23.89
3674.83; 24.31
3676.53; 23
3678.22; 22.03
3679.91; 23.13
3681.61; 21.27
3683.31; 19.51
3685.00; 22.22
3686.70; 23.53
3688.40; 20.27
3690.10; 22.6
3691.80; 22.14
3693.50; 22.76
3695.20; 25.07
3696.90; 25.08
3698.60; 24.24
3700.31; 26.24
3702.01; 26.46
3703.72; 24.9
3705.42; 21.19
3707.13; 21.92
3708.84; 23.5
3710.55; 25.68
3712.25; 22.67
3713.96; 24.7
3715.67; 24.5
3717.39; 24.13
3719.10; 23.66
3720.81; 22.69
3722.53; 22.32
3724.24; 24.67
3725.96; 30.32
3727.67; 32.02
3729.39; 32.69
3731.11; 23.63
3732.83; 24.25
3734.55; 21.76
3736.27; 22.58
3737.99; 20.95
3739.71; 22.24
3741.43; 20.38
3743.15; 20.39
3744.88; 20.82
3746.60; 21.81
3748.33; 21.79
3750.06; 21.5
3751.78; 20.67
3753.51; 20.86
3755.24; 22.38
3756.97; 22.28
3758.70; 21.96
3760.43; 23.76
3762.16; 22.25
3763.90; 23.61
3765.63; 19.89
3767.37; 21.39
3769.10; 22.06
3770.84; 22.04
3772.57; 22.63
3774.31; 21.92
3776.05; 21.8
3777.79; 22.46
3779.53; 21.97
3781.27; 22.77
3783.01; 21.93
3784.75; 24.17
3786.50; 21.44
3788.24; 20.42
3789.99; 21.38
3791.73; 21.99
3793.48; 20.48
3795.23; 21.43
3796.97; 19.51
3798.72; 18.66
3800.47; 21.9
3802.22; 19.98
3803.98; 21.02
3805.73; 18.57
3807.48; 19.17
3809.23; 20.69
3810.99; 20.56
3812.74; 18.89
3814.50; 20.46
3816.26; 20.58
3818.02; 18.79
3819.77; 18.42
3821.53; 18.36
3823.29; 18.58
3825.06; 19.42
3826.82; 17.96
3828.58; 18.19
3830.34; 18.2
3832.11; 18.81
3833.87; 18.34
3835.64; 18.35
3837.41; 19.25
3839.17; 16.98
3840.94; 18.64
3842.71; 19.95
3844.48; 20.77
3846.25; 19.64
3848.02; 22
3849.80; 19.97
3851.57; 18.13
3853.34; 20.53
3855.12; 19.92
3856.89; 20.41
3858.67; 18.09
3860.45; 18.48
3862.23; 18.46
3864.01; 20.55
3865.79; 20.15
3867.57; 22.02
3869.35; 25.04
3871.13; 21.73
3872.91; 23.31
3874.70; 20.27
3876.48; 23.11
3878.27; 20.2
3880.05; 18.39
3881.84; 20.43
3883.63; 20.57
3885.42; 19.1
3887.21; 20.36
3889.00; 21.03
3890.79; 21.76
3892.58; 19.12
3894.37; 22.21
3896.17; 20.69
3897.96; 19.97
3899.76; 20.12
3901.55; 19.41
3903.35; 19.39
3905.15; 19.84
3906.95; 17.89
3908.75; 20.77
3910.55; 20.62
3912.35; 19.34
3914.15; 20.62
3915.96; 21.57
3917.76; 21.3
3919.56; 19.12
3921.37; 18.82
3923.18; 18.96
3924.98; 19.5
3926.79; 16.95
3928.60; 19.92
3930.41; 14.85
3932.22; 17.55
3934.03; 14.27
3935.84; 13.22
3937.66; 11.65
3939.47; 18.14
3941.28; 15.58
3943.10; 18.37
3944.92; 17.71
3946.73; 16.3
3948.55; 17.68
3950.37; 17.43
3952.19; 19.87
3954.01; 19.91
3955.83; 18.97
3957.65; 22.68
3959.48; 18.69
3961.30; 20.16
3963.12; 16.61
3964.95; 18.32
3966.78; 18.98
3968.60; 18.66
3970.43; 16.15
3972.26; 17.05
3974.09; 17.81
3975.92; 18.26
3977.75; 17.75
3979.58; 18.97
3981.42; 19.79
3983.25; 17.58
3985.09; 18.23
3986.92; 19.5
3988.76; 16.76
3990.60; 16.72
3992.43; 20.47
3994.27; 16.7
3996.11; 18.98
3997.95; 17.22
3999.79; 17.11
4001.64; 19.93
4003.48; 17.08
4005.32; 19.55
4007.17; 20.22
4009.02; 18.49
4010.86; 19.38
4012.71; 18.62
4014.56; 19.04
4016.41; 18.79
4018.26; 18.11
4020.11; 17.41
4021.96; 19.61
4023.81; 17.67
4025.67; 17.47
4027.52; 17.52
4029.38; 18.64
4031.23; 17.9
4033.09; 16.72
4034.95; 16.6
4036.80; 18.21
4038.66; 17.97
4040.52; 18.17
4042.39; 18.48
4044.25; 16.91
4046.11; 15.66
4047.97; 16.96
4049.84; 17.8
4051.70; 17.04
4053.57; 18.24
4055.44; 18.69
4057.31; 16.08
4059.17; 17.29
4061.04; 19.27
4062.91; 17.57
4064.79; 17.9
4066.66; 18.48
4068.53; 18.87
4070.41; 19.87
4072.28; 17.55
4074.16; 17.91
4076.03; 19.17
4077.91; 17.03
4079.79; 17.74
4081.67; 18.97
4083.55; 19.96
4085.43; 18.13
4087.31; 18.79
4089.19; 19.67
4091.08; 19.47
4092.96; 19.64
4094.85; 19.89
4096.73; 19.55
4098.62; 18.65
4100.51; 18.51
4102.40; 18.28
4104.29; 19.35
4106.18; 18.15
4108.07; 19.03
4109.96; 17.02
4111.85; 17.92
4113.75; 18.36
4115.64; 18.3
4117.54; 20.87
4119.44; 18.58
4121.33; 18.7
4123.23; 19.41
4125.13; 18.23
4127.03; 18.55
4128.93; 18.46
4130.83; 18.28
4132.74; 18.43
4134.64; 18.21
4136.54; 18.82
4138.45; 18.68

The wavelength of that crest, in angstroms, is 3736.27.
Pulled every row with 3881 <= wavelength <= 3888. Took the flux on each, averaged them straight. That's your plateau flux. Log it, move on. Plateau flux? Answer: 20.1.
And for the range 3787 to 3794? 21.1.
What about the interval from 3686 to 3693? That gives 22.1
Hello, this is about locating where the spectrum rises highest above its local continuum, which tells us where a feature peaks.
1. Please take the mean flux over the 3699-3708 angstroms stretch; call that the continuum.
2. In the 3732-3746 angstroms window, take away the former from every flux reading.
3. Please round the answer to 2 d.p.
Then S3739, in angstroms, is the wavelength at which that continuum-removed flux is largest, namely 3732.83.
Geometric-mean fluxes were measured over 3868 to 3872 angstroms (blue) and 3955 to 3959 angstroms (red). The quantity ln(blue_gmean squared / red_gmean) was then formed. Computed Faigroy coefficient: 3.3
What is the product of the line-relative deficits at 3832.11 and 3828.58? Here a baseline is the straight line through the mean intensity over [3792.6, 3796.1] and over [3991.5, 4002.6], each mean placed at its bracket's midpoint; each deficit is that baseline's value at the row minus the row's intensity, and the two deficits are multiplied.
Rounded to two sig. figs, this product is 3.9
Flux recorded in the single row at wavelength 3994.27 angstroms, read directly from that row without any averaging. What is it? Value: 16.7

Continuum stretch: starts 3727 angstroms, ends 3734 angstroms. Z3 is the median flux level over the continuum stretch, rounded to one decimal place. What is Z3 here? 28.1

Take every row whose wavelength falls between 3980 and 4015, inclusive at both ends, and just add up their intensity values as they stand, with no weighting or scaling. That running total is 351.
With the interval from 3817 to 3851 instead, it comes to 361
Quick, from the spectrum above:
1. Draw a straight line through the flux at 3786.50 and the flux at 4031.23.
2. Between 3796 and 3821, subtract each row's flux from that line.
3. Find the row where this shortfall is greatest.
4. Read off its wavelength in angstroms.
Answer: 3798.72 angstroms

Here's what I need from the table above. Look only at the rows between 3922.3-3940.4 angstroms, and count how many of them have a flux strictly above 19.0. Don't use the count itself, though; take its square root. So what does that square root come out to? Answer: 1.41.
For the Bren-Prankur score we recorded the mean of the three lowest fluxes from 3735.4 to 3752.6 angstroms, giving 20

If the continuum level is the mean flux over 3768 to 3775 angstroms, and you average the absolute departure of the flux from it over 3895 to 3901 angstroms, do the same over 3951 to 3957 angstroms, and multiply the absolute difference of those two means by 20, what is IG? 14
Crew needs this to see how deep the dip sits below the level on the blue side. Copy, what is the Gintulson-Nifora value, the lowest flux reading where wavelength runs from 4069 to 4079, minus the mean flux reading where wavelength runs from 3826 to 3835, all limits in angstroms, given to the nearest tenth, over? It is -1.3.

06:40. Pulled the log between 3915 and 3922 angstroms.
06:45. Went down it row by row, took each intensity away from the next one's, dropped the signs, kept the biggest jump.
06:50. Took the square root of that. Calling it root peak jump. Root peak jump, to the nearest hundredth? 1.48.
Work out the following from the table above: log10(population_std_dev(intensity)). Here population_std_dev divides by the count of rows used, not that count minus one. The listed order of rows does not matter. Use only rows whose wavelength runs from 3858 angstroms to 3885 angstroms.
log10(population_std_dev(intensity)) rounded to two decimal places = 0.29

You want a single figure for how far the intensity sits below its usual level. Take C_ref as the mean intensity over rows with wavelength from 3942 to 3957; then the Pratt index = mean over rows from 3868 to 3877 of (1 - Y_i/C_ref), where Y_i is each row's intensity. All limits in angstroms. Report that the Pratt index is -0.24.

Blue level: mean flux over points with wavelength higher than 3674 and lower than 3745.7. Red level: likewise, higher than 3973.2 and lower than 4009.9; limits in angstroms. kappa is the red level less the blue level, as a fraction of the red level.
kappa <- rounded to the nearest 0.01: -0.29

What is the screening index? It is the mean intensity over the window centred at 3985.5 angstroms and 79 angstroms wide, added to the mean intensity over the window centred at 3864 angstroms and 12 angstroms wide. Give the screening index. 38.8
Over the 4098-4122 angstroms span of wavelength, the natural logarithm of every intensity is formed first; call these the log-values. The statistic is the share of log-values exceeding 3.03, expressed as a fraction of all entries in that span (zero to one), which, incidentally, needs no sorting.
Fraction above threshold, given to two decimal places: 0.08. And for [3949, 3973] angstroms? 0.08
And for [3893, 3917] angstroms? 0.23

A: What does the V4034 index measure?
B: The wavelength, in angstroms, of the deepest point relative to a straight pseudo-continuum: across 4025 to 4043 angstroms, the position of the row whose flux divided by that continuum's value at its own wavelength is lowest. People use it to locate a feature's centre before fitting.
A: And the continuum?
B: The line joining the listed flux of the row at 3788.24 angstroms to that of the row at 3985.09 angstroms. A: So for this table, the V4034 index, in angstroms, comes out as 4034.95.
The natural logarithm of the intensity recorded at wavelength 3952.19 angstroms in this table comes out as 2.99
